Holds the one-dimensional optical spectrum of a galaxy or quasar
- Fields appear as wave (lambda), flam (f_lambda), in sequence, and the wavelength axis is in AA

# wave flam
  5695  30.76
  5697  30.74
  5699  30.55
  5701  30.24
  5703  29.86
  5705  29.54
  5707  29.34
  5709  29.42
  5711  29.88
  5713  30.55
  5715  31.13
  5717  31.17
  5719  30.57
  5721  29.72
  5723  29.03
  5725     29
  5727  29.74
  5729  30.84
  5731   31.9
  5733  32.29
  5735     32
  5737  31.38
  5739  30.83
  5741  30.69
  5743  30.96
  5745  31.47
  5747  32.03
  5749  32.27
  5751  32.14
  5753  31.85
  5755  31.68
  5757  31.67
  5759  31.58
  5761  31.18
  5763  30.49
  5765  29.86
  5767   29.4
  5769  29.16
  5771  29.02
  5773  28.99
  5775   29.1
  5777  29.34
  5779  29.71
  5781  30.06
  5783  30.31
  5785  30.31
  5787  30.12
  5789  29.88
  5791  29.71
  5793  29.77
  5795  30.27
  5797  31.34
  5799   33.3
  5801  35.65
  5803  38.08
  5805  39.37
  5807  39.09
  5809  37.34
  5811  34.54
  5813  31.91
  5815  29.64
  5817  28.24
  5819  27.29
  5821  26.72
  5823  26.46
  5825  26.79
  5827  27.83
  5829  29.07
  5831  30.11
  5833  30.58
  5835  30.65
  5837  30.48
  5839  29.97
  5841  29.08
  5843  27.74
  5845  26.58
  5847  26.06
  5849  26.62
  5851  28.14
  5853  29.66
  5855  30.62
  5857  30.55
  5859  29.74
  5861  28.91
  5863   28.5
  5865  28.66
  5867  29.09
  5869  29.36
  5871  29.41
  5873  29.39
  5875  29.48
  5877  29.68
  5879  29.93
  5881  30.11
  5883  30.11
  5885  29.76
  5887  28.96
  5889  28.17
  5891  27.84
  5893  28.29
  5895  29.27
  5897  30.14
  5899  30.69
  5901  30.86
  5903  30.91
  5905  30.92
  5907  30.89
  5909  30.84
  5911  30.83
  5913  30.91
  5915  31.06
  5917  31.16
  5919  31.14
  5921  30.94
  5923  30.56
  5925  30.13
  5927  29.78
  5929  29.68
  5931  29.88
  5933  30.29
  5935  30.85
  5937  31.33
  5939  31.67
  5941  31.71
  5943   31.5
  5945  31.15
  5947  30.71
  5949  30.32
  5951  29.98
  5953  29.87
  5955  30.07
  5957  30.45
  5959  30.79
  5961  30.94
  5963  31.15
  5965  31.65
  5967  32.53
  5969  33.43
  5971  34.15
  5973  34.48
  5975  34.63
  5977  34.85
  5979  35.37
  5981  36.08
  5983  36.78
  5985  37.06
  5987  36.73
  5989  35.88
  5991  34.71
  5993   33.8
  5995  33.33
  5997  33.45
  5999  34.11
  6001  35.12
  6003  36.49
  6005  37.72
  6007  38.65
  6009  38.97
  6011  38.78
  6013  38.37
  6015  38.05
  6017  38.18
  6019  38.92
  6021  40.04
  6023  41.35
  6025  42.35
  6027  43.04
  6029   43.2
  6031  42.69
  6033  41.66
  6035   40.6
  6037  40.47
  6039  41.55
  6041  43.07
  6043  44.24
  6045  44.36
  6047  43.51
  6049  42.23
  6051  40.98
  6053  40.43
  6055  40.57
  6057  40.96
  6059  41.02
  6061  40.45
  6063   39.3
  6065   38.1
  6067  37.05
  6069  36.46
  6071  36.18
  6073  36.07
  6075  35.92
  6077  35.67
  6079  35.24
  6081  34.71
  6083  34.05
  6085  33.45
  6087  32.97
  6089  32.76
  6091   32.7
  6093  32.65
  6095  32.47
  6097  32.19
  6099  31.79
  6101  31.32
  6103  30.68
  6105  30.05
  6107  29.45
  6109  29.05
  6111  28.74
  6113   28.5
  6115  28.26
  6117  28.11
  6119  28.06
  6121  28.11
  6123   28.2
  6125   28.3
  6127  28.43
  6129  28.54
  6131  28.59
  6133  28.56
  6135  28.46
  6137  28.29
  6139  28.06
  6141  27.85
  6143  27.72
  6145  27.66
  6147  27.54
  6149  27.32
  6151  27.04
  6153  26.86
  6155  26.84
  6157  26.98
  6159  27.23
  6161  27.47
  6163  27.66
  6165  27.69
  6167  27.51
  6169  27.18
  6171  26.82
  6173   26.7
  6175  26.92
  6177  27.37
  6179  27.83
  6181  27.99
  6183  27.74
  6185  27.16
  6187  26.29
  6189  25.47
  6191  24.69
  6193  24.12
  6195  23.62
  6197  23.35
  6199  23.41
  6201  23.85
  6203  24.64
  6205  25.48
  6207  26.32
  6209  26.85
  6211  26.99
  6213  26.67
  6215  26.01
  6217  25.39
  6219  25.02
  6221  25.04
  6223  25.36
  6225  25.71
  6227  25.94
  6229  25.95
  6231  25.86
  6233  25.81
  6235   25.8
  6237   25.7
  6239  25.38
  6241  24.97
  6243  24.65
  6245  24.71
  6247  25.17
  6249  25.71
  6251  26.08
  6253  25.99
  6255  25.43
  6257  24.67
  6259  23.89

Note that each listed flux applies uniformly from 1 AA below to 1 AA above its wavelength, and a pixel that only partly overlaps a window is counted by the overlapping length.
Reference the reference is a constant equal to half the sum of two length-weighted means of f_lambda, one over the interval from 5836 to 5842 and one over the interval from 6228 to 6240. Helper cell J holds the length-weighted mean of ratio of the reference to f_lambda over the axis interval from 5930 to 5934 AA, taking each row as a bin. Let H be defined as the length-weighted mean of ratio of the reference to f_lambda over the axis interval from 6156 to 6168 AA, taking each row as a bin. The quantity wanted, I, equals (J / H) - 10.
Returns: -9.09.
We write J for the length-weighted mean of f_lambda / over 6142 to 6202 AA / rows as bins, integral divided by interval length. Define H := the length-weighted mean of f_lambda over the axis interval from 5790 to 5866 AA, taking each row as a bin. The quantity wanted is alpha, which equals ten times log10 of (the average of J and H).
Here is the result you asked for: 14.5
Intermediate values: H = 30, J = 26.5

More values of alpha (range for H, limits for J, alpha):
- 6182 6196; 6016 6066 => 15.2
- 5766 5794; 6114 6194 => 14.6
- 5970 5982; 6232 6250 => 14.8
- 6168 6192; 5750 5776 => 14.6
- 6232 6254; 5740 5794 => 14.5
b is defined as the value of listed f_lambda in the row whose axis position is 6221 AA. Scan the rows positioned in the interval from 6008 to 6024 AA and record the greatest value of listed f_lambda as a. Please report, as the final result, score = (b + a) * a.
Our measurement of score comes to 2745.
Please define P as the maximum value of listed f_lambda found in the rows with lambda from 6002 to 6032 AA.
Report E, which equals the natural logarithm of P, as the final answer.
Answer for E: 3.77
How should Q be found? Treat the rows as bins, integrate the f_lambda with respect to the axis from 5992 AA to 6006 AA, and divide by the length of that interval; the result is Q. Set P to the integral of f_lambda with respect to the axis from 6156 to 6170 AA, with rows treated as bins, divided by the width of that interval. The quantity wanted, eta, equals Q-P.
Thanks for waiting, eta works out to 7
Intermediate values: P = 27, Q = 34.9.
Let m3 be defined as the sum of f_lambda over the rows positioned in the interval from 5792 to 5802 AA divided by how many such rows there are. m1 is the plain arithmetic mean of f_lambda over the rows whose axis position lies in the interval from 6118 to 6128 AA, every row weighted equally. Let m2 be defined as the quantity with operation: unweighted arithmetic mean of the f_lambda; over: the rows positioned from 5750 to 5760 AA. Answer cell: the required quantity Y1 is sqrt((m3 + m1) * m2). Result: 43.8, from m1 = 28.2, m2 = 31.8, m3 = 32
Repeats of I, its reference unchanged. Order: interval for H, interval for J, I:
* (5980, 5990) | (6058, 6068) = -9.07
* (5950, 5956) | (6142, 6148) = -8.92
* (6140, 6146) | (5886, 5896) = -9.03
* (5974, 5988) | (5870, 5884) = -8.79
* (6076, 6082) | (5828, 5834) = -8.82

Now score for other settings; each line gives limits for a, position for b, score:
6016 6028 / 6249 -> 2959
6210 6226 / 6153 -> 1453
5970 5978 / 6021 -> 2610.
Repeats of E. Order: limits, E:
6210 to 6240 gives 3.30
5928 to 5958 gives 3.46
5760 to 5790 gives 3.44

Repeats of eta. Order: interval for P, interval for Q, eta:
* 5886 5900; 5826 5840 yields 1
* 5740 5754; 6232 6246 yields -6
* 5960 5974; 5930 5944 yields -2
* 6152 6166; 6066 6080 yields 9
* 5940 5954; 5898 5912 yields 0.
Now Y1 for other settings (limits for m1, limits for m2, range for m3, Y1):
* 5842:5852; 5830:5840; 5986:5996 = 43.4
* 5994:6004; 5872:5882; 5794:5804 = 45.0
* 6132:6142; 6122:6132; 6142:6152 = 39.8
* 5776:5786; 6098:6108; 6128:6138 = 42.3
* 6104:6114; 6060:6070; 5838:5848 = 46.7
